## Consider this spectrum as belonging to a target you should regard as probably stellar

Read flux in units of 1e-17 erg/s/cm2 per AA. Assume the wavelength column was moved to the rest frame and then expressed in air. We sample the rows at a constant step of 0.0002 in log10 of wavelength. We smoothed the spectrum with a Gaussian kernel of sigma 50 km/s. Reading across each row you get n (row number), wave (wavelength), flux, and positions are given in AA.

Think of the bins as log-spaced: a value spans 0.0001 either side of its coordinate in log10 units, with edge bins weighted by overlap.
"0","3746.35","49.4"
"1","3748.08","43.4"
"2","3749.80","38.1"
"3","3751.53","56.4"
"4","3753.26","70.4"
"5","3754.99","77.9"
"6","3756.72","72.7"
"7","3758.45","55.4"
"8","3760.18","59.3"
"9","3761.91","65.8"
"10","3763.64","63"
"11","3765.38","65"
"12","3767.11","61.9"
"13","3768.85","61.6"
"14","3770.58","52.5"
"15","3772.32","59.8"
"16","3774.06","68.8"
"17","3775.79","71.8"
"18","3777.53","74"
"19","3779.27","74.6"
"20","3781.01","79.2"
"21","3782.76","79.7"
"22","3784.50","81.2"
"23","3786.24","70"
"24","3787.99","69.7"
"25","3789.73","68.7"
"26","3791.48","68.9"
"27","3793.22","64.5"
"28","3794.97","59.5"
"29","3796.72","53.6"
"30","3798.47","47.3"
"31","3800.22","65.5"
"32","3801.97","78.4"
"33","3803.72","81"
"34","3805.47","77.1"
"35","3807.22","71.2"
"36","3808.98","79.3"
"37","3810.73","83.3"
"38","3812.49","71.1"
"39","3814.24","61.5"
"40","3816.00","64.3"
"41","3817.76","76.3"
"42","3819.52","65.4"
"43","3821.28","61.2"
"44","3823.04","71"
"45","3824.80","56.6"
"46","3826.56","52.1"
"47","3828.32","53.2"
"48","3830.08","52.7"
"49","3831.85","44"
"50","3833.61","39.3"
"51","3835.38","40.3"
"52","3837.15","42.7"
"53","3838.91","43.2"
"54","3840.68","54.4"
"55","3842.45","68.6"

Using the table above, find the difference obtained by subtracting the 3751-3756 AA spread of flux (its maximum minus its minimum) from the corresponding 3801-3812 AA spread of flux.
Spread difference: -9.4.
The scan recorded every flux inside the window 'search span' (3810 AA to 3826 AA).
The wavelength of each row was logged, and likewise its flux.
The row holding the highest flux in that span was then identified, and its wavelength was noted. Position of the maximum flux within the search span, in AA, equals 3810.73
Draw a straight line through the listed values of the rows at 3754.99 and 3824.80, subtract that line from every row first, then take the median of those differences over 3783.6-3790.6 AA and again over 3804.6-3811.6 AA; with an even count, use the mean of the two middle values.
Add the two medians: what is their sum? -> 18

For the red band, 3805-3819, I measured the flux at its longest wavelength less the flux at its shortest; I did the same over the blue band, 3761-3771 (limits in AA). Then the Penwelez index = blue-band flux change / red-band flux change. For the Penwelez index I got 16.6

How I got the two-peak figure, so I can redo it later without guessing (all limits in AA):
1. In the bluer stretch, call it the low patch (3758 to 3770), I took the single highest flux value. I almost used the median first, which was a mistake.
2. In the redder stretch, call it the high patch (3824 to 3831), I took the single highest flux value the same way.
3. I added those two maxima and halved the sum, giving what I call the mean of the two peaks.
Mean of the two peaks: 61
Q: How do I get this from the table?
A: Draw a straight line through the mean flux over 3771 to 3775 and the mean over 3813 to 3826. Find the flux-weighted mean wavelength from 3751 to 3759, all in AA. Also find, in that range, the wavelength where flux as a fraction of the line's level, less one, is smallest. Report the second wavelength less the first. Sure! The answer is 3.5 AA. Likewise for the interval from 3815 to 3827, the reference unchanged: 5.6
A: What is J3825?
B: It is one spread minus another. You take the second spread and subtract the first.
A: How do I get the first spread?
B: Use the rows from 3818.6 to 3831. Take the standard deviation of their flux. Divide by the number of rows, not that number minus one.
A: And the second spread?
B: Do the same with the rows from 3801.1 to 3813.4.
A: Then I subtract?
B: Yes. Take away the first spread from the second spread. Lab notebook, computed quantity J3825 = -2.4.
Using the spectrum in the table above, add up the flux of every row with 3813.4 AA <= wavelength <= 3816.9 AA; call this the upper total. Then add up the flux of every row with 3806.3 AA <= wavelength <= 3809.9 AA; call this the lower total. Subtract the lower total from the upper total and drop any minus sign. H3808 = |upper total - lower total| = 25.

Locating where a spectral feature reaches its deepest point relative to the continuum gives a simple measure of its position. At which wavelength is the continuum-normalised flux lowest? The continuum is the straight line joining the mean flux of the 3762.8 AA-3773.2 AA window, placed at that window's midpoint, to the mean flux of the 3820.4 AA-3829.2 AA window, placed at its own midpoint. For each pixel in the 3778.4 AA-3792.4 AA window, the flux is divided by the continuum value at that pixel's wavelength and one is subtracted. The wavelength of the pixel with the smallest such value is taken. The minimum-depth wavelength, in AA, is 3789.73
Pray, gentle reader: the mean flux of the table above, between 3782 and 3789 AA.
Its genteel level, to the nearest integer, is 75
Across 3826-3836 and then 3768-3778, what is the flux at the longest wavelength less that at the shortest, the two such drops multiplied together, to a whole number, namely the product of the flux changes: -146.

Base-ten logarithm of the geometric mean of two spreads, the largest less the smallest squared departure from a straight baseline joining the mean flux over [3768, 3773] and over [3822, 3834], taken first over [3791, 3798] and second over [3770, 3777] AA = 2.25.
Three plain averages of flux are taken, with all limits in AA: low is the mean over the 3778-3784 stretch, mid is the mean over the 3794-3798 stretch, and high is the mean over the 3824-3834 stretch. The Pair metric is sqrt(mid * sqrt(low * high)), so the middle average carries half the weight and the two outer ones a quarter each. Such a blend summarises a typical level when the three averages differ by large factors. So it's 59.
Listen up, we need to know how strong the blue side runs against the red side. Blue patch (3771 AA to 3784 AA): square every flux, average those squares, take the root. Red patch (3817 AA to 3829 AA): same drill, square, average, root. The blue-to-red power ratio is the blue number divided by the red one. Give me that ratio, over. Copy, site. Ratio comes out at 1.2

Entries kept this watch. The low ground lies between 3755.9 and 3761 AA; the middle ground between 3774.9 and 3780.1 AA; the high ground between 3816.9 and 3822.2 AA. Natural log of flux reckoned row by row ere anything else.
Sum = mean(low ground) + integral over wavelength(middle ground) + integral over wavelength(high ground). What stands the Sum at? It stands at 48.8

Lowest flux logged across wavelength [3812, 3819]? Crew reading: 61.5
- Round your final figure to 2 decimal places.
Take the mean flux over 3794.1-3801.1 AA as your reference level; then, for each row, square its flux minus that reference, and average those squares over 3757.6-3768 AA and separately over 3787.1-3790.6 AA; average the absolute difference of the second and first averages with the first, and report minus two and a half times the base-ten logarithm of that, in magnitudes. -4.77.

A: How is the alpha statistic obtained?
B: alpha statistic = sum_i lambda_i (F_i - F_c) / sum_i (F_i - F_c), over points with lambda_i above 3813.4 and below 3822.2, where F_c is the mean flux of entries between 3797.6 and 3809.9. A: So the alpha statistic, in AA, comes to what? 3817.7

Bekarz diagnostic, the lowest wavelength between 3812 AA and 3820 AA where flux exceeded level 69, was 3812.49 AA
